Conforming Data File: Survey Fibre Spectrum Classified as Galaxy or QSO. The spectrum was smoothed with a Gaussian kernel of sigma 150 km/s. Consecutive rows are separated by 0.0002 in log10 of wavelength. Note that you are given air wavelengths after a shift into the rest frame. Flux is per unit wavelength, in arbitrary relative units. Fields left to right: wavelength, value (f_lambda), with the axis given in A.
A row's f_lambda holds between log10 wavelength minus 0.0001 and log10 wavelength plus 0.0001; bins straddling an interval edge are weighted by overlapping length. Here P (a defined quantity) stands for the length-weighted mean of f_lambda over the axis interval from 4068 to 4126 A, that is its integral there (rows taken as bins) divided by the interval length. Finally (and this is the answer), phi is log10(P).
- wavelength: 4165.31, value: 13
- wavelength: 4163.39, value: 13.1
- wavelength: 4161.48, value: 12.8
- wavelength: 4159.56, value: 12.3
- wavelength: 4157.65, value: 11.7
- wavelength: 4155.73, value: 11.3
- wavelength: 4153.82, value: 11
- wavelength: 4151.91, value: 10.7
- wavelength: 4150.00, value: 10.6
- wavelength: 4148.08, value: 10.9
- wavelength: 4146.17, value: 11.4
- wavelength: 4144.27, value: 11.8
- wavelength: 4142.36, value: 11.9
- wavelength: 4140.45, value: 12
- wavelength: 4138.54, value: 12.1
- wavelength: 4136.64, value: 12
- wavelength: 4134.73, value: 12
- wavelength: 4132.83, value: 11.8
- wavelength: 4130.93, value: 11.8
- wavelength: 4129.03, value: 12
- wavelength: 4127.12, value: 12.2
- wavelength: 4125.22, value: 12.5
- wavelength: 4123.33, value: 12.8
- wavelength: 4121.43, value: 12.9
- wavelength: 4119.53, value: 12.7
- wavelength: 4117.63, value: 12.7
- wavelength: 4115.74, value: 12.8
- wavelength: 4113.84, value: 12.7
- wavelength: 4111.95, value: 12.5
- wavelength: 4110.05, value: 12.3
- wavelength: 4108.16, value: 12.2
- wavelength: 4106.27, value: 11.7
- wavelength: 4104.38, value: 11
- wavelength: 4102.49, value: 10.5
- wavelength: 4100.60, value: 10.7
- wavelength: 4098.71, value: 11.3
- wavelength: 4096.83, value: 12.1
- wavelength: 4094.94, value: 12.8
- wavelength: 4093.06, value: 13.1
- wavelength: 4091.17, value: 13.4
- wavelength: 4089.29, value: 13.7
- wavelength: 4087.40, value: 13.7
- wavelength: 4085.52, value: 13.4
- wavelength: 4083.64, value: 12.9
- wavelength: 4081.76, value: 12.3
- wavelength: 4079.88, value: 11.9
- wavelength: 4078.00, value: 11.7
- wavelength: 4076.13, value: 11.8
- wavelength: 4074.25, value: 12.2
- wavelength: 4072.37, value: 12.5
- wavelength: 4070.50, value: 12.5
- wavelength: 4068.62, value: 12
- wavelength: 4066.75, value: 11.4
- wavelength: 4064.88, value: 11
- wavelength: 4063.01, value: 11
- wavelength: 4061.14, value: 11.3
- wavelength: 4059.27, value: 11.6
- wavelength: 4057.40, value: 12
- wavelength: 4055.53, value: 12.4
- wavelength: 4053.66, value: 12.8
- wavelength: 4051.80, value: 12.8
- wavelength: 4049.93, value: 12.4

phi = 1.09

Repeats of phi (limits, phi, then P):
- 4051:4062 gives 1.08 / 12.1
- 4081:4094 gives 1.12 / 13.2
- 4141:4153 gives 1.05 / 11.2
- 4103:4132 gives 1.09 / 12.3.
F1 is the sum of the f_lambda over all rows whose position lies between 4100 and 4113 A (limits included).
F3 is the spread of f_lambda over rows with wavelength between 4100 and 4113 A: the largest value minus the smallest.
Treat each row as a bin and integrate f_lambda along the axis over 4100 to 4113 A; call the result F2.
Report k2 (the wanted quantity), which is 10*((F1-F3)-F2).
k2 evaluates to -718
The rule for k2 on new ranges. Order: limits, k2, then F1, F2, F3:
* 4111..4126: -894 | 102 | 191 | 0.4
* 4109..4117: -508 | 50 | 101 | 0.5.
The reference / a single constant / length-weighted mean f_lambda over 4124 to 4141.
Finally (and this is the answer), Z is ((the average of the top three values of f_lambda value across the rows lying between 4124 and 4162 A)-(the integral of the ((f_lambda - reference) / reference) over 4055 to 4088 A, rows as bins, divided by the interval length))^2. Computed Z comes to 157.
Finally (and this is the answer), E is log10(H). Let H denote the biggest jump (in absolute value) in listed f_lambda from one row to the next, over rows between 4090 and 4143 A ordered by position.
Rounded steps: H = 0.80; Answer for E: -0.10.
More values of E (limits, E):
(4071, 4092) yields -0.22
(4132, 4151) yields -0.30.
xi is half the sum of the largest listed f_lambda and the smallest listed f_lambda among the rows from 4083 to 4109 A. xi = 12.1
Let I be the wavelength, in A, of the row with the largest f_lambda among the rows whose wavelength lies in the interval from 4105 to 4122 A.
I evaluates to 4121.43 A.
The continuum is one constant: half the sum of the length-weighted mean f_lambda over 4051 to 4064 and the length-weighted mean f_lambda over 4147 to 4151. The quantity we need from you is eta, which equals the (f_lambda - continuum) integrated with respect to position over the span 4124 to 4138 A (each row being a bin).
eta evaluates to 10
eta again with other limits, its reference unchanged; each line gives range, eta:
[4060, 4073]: 4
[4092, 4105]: 4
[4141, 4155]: -2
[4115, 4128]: 17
